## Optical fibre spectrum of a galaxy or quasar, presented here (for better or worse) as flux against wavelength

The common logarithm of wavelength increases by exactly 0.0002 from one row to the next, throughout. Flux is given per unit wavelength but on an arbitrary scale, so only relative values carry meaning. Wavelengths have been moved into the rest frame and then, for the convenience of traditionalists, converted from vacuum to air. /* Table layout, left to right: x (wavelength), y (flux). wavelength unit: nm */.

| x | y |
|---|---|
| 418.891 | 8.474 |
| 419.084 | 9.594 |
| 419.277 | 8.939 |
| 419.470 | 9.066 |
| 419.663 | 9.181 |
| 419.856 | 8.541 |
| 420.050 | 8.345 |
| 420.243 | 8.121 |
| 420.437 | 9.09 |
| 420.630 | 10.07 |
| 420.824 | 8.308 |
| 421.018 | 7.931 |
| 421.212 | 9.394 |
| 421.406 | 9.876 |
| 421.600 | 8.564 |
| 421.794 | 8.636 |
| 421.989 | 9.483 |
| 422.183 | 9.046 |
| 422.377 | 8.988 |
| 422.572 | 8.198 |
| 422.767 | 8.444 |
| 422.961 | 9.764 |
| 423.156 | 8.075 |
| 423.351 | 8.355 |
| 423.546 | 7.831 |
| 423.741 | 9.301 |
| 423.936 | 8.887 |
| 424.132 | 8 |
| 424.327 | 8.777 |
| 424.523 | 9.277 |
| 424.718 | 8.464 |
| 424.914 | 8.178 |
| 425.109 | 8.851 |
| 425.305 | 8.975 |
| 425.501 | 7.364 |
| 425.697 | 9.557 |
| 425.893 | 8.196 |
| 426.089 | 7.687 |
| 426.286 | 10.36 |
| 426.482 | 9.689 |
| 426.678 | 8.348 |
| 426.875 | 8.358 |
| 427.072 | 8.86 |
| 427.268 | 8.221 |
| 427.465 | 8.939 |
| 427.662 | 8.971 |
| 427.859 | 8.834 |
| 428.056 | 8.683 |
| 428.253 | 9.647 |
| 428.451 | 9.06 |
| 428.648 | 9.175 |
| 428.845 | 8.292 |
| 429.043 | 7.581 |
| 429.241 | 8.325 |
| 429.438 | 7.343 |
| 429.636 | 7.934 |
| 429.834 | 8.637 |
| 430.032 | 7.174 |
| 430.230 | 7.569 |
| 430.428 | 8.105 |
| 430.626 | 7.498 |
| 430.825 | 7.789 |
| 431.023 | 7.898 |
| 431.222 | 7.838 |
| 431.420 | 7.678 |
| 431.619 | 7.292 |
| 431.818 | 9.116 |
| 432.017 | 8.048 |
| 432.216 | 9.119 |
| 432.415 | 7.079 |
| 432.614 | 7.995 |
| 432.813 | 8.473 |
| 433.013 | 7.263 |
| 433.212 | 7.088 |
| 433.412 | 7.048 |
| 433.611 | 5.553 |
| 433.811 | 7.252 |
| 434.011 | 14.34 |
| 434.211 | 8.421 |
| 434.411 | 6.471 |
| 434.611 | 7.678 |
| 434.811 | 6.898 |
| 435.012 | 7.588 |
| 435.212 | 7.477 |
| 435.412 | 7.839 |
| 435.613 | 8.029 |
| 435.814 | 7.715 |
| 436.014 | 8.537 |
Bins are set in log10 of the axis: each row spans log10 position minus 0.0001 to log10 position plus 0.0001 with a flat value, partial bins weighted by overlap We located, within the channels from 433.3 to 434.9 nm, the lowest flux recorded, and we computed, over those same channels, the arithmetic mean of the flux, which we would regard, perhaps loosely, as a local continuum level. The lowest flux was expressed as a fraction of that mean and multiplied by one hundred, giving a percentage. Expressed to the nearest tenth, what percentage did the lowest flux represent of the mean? 69.8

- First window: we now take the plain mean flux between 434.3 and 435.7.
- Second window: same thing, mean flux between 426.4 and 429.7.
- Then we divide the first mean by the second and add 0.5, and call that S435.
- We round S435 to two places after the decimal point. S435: 1.36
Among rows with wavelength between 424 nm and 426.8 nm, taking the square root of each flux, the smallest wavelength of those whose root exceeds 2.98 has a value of 424.523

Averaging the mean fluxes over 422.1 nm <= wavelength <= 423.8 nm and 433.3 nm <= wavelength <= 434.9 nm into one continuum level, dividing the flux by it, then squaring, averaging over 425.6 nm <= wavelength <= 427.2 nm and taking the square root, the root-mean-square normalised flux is 1.07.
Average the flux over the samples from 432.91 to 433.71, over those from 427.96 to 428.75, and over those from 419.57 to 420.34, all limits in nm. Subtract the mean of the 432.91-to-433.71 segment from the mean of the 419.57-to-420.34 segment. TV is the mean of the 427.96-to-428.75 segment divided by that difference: 5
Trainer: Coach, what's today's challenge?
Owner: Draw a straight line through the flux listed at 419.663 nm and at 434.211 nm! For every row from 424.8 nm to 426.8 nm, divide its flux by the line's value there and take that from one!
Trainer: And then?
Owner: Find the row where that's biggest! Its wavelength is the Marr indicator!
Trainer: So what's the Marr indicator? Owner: 425.501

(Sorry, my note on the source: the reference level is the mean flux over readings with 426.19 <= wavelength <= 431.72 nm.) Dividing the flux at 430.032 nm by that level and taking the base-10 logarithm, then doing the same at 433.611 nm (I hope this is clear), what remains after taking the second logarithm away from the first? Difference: 0.11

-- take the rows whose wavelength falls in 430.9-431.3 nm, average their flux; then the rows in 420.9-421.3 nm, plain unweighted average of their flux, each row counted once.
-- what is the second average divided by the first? 1.10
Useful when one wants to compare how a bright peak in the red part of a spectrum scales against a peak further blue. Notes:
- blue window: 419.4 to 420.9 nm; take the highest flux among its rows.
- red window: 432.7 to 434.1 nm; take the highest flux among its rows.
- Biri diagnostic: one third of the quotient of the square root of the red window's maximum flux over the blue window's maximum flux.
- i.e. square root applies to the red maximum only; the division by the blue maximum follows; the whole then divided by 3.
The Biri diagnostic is 0.125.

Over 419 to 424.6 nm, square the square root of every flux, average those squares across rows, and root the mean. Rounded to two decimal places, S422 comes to 2.97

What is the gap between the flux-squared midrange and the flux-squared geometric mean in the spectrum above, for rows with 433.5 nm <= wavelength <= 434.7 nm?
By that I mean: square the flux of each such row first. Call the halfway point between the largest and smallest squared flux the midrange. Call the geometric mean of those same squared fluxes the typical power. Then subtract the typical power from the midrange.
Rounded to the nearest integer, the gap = 56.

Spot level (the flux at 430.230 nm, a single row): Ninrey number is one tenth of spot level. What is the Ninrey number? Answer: 0.76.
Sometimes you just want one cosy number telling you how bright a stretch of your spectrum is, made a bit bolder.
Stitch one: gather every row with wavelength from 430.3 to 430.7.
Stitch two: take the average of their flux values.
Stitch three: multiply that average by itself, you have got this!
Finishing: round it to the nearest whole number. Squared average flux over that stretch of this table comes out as 61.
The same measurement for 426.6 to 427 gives 70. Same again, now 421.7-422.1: 82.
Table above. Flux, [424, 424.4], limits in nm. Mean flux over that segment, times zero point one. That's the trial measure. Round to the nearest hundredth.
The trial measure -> 0.84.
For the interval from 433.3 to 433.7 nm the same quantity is 0.63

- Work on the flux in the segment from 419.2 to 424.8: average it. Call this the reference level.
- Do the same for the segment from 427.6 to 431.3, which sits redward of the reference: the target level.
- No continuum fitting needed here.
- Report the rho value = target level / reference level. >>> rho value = 0.94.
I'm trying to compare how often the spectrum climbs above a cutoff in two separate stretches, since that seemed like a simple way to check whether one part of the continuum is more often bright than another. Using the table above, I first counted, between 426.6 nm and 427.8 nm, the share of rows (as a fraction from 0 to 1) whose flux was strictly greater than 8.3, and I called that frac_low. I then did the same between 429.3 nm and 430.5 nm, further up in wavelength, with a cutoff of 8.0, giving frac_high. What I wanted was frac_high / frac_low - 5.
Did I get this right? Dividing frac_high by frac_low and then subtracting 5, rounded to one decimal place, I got -4.6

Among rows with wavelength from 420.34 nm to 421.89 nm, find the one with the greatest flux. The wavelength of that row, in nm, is 420.630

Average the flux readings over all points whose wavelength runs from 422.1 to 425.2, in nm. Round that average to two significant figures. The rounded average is 8.7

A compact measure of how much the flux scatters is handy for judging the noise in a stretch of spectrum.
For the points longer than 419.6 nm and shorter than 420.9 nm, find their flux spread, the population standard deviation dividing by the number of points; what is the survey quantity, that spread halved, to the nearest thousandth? 0.317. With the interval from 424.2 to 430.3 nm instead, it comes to 0.372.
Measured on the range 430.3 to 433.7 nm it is 0.407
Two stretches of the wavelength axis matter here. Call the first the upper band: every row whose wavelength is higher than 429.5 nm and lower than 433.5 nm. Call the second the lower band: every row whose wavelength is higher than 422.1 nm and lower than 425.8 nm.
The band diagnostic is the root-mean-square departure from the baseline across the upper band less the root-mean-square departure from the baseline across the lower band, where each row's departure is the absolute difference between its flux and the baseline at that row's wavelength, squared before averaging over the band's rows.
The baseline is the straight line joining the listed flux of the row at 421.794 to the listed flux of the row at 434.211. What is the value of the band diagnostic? 0.271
